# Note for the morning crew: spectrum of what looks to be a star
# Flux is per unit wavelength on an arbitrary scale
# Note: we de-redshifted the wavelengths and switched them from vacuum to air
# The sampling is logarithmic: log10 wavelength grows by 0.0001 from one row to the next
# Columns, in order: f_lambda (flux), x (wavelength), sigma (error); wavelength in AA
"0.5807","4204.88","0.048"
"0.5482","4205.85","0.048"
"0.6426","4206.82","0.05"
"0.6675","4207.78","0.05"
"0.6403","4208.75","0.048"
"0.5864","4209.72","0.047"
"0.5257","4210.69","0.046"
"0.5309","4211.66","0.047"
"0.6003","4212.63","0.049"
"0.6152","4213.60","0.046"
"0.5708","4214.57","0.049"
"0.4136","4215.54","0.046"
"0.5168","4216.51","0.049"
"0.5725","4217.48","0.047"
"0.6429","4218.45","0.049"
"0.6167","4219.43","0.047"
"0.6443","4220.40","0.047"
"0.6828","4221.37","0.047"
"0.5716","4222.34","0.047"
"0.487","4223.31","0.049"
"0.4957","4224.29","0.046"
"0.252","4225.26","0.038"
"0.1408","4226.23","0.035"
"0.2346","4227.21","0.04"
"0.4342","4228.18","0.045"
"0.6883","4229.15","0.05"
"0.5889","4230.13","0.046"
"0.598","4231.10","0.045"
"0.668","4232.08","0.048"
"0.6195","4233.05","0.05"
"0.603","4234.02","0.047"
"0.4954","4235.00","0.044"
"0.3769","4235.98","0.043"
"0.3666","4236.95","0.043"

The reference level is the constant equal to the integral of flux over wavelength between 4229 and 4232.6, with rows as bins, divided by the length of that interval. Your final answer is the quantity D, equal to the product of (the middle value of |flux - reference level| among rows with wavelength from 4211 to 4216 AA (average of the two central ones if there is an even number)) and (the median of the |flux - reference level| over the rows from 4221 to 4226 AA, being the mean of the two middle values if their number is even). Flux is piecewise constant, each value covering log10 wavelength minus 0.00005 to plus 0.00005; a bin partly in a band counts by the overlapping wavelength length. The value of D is 0.0080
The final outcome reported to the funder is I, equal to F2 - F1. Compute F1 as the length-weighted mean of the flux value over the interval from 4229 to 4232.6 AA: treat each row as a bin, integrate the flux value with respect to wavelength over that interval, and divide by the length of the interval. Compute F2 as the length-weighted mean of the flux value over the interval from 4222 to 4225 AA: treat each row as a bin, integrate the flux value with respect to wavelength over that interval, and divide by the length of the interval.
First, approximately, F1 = 0.63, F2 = 0.495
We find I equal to -0.14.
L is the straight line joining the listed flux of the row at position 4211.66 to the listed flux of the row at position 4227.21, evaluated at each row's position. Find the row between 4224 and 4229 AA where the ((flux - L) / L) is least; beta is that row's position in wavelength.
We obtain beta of 4226.23 AA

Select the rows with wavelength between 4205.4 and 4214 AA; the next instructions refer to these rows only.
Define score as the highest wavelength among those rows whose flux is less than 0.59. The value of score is 4211.66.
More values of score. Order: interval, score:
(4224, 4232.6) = 4230.13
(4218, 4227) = 4226.23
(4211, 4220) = 4217.48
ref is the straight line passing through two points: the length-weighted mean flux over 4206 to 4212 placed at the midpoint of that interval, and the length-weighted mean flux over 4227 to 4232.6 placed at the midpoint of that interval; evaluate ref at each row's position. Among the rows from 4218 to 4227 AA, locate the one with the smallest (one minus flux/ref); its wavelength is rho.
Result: 4221.37 AA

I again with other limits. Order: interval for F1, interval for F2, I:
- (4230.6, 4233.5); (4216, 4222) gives -0.02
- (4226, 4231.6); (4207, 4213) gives 0.13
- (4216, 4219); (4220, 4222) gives 0.08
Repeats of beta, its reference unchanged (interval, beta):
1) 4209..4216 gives 4215.54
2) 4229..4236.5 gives 4230.13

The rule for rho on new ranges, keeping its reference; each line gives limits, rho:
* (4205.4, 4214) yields 4207.78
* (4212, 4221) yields 4220.40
